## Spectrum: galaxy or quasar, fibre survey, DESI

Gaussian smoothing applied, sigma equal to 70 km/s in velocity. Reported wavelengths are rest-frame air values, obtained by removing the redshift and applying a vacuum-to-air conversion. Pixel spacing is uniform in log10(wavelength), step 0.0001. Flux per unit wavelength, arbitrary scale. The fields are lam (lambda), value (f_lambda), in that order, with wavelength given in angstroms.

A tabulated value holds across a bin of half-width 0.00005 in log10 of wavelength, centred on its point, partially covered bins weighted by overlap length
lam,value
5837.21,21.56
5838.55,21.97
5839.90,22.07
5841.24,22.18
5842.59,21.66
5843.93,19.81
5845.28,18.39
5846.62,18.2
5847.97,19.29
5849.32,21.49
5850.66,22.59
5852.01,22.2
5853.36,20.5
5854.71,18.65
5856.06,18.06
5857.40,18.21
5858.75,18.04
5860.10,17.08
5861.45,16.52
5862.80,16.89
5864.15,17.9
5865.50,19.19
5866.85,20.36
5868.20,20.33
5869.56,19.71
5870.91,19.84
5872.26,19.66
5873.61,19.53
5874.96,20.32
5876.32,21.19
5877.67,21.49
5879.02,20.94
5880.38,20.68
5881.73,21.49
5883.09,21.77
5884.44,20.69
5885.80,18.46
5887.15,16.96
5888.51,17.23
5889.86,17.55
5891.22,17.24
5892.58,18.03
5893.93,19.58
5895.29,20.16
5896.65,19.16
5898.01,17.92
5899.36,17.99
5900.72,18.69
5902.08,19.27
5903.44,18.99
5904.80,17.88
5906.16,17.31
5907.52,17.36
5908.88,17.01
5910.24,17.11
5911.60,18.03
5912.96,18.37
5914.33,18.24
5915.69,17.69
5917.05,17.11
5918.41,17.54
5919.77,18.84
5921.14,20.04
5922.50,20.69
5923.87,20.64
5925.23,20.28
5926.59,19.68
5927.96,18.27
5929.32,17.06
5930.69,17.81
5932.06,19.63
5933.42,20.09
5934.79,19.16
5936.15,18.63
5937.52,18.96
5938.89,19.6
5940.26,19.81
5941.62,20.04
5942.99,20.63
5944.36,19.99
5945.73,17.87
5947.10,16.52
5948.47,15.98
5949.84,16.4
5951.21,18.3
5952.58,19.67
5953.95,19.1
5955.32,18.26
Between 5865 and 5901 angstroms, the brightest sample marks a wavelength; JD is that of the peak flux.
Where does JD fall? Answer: 5883.09 angstroms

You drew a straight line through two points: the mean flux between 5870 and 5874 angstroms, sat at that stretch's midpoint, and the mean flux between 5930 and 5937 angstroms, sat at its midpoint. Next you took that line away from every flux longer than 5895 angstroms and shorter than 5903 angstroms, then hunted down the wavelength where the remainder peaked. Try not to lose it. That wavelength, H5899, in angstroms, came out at 5895.29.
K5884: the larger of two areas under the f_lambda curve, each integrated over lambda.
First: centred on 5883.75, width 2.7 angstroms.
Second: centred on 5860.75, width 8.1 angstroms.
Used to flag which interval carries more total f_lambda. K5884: 141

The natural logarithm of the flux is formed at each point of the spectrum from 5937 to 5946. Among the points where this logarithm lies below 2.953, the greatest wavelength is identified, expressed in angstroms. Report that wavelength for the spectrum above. 5945.73 angstroms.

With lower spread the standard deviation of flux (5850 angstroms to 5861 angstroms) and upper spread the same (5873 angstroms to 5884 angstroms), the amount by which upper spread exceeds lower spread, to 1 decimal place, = -1.3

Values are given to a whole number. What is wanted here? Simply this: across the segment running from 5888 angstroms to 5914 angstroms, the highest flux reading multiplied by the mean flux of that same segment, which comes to 366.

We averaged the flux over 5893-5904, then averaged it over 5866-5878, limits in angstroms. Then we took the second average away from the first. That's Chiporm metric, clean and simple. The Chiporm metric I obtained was -1.3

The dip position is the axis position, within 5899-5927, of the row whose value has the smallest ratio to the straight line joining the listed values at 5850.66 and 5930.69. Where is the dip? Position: 5908.88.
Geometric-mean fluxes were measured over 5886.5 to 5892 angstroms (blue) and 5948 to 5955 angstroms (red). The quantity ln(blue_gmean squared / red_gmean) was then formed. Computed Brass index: 2.81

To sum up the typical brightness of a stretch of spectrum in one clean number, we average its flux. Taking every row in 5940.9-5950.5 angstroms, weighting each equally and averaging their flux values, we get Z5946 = 18.2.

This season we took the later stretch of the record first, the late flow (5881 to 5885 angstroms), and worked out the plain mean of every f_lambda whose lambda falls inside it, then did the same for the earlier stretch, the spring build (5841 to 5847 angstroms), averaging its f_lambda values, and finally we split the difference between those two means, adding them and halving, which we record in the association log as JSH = 20.7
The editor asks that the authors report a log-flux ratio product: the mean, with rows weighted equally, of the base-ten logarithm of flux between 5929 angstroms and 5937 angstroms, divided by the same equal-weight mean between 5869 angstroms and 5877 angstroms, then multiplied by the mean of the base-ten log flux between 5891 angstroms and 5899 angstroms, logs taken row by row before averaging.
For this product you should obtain 1.24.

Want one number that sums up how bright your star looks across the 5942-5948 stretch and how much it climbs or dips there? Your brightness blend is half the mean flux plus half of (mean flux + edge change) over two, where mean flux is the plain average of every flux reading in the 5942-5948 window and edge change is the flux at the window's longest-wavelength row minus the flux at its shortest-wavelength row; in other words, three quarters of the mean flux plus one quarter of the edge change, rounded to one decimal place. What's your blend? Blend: 13.0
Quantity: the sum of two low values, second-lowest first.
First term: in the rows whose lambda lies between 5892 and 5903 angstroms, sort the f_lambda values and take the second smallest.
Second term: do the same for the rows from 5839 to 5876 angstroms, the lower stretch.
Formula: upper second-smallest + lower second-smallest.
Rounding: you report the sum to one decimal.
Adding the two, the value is 34.9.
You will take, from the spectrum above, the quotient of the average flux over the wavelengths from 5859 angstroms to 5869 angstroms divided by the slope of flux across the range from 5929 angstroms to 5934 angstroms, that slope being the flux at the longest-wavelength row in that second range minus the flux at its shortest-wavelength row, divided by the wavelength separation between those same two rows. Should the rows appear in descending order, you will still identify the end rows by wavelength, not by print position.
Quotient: 25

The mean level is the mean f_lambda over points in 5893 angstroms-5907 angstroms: 18.7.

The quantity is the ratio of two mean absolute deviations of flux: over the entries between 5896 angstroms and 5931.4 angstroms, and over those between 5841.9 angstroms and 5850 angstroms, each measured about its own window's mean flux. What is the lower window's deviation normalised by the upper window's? 1.27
